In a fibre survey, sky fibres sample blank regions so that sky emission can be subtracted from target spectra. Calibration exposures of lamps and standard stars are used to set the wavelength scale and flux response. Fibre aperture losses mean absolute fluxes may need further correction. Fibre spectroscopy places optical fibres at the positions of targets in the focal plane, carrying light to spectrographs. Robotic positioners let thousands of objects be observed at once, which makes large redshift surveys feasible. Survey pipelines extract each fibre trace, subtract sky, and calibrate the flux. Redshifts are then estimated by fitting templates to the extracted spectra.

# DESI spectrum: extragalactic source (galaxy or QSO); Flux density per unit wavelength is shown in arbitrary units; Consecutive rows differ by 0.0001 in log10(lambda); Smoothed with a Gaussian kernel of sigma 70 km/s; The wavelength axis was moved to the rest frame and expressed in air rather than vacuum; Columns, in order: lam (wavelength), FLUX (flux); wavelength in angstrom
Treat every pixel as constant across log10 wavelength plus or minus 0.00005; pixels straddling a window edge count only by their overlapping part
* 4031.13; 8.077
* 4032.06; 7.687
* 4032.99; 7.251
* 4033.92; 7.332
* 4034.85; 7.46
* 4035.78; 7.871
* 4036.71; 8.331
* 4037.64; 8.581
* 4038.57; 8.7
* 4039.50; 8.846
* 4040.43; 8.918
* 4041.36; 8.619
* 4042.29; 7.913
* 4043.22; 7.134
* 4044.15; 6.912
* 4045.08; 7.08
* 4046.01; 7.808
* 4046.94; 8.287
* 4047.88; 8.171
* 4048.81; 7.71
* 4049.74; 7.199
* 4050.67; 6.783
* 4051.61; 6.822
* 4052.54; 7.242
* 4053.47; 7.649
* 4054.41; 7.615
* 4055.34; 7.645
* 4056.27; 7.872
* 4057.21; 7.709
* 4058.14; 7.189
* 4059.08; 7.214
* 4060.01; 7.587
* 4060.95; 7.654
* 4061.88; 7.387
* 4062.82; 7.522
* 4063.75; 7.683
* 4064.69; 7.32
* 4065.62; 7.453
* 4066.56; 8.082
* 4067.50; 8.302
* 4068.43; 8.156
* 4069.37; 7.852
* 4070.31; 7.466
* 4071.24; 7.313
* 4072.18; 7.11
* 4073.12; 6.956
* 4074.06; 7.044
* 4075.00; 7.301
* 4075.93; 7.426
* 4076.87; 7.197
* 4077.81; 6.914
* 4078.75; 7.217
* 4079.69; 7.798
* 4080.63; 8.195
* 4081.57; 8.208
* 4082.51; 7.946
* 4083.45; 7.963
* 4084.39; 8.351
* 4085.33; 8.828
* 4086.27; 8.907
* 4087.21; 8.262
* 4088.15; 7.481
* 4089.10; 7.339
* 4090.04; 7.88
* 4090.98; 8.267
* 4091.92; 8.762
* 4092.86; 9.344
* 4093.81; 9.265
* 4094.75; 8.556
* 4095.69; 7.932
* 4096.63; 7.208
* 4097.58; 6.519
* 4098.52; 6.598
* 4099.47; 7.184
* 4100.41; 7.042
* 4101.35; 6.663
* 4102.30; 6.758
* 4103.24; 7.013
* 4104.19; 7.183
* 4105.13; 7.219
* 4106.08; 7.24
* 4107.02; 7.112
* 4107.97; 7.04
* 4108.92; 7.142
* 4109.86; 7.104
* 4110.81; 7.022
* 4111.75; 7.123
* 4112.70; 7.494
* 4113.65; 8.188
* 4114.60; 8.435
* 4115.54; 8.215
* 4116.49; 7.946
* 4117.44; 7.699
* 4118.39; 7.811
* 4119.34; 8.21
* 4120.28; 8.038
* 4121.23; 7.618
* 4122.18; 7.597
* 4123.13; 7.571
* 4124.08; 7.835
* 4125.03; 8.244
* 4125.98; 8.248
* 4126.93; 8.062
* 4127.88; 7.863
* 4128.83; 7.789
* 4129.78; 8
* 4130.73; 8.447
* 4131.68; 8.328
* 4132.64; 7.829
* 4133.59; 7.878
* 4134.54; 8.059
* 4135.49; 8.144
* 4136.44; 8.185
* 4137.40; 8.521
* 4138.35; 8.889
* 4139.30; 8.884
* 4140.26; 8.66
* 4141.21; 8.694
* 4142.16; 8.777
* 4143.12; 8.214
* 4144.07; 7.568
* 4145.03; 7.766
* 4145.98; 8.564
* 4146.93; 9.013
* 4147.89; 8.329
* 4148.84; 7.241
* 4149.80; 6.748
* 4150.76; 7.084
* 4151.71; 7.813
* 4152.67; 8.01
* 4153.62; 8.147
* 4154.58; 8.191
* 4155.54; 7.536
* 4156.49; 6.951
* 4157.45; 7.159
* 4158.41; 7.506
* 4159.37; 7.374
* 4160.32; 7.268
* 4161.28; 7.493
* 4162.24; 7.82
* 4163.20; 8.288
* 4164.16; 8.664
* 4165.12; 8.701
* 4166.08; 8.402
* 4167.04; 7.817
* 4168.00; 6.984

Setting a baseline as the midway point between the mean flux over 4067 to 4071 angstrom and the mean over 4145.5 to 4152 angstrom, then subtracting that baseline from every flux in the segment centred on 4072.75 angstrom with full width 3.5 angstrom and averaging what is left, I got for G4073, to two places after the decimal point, -0.78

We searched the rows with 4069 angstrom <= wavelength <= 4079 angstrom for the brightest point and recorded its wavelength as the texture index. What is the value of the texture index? 4069.37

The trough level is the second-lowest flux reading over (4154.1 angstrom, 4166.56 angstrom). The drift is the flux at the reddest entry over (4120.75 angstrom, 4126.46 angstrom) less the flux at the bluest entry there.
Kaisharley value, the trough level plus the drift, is 7.8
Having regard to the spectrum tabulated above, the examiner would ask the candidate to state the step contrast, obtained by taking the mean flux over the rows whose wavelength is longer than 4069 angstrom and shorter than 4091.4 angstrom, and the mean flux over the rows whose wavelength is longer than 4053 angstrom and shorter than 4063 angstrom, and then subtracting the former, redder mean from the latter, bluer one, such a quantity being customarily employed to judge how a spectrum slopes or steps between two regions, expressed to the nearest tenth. -0.2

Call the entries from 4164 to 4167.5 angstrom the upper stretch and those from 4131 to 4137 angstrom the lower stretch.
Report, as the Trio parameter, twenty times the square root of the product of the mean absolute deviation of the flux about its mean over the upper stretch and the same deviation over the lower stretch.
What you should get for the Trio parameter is 4.1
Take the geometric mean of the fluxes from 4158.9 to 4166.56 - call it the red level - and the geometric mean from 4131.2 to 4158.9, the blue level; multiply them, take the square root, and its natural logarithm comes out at 2.08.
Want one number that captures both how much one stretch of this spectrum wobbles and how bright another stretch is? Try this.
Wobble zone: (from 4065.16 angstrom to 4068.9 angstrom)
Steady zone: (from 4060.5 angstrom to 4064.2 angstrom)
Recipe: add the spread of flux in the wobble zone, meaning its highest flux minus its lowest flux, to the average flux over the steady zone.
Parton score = 8.4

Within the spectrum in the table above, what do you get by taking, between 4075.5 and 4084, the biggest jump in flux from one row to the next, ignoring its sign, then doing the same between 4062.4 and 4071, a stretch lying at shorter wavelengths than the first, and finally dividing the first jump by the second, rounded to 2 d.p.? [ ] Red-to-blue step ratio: 0.92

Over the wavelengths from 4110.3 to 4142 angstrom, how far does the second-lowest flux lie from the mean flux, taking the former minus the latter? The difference -0.9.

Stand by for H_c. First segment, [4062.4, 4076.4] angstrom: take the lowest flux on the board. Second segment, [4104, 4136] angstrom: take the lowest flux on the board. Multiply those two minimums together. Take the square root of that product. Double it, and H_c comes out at 14.0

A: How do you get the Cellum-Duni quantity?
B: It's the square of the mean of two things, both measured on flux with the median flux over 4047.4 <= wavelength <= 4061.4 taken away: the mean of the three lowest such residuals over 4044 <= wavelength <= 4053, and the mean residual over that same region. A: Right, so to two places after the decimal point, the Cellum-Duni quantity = 0.24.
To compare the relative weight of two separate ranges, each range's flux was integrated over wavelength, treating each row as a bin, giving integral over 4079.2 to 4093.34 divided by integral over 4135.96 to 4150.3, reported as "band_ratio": 0.98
